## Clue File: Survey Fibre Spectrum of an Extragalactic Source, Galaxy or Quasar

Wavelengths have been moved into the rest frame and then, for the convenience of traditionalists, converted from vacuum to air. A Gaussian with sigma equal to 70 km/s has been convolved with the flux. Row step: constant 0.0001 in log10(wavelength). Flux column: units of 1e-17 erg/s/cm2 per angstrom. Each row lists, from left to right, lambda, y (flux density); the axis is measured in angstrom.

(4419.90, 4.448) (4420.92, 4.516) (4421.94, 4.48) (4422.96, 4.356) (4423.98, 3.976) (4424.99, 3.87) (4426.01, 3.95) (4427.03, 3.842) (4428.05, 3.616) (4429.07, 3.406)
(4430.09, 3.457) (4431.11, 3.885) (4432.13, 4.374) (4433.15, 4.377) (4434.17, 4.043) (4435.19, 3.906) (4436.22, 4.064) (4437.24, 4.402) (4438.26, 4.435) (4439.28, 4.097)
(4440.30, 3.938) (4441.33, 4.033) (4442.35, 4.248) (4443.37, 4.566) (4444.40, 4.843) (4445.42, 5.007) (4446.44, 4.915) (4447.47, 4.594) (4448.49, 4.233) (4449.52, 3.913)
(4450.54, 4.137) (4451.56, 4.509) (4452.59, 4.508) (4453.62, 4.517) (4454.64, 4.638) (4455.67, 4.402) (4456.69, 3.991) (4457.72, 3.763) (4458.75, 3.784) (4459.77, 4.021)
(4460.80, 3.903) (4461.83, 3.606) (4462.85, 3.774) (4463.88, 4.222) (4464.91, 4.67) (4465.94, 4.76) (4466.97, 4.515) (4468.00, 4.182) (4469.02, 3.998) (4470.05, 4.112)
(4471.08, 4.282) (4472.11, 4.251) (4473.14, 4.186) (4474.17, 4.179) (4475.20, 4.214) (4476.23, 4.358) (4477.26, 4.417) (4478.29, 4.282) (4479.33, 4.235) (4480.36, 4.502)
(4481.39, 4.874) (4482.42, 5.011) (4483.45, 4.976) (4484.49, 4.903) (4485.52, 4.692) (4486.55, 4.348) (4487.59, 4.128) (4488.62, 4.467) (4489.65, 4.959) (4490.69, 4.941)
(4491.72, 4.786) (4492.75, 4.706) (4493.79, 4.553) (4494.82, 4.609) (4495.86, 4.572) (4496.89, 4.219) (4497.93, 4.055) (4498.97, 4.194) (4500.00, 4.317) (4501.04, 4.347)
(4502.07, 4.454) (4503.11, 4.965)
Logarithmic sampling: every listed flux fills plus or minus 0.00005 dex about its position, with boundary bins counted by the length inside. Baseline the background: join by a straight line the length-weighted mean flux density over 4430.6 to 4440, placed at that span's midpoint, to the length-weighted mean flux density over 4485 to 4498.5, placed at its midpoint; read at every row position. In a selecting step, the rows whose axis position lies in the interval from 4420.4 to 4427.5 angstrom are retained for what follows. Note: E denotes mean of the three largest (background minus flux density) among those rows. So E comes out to 0.22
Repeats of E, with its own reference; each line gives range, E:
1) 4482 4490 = 0.20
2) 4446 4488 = 0.62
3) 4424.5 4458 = 0.65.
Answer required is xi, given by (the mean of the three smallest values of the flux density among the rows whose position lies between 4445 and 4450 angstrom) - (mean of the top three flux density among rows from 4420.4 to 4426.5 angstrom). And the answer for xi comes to -0.20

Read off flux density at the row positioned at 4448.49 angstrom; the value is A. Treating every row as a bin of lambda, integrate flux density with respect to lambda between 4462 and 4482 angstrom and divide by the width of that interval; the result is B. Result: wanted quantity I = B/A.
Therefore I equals 1.02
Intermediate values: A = 4.233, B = 4.31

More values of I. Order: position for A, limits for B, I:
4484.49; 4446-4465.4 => 0.86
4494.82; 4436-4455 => 0.96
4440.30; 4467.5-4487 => 1.12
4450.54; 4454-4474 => 1.01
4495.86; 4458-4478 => 0.91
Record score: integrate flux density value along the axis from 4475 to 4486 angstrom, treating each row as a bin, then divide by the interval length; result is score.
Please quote 4.60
